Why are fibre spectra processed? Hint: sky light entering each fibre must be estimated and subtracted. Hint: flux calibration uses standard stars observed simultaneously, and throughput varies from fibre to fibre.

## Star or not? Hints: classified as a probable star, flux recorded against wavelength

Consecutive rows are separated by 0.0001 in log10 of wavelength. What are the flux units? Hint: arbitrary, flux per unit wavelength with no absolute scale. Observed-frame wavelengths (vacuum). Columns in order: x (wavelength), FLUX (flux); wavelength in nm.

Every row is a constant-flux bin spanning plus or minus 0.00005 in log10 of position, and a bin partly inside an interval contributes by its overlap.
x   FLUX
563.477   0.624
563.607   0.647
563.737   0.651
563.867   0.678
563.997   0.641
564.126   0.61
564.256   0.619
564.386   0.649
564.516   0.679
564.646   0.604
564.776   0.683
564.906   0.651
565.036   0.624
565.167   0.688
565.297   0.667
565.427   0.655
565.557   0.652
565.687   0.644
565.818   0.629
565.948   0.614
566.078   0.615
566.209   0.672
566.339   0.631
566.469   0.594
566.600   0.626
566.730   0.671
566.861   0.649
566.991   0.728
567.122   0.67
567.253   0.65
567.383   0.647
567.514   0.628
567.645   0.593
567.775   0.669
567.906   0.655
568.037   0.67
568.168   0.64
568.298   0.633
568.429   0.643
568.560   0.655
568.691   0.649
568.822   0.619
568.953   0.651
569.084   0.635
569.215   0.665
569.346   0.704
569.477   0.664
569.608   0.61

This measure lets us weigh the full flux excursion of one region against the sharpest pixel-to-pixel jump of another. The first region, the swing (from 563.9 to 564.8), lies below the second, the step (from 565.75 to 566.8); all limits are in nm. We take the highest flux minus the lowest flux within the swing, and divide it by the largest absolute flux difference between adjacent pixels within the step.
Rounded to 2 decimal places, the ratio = 1.39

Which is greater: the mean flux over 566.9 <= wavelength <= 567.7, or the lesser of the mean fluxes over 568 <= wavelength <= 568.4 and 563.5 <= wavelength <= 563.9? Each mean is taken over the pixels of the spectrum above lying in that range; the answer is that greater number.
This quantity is 0.653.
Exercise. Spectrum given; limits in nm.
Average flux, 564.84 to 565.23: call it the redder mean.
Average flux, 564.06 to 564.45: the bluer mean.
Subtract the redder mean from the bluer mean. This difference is -0.03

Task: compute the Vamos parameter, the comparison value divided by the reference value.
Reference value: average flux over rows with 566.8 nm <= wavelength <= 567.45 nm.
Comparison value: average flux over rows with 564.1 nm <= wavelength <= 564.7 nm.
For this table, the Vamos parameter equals 0.95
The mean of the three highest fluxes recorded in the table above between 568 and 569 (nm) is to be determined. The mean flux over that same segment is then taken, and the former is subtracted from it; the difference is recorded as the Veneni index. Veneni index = -0.014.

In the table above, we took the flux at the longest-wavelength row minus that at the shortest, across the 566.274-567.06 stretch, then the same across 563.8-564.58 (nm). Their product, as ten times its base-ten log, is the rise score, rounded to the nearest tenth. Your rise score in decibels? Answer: -40.1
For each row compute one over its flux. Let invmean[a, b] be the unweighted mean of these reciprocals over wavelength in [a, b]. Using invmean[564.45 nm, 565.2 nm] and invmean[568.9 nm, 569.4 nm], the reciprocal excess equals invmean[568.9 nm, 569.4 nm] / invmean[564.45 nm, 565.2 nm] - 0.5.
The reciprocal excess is 0.486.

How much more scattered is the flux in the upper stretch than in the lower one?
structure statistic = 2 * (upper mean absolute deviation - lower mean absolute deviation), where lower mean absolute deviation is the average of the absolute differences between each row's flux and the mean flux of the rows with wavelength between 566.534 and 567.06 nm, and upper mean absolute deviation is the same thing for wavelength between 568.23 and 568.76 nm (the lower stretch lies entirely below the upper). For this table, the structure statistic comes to -0.048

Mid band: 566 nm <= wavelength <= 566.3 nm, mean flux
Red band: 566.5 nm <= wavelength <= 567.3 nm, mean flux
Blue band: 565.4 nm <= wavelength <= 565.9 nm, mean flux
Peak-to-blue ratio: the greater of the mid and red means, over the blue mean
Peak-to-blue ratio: 1.03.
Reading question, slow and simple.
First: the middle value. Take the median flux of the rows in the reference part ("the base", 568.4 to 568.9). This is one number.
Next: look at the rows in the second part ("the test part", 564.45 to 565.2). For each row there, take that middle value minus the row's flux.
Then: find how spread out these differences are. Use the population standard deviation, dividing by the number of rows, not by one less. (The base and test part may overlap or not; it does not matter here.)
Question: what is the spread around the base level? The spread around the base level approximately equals 0.032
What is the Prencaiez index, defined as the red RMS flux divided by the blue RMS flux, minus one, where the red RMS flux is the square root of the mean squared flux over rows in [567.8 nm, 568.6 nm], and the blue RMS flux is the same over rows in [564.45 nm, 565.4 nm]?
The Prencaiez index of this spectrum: -0.01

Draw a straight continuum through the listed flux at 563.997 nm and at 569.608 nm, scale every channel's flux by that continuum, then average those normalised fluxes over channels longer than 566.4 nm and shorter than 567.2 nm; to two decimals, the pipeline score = 1.05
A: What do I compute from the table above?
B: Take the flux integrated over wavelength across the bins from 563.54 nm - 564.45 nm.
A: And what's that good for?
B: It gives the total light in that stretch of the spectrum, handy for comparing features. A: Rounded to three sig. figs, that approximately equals 0.584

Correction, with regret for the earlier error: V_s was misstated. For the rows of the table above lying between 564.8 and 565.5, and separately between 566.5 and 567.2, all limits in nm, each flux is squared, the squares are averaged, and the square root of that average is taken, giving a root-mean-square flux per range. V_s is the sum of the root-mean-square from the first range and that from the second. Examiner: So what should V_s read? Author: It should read 1.33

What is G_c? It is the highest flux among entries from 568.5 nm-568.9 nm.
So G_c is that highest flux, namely 0.655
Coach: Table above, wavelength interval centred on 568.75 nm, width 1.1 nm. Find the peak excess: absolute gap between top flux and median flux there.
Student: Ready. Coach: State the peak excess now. 0.0190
